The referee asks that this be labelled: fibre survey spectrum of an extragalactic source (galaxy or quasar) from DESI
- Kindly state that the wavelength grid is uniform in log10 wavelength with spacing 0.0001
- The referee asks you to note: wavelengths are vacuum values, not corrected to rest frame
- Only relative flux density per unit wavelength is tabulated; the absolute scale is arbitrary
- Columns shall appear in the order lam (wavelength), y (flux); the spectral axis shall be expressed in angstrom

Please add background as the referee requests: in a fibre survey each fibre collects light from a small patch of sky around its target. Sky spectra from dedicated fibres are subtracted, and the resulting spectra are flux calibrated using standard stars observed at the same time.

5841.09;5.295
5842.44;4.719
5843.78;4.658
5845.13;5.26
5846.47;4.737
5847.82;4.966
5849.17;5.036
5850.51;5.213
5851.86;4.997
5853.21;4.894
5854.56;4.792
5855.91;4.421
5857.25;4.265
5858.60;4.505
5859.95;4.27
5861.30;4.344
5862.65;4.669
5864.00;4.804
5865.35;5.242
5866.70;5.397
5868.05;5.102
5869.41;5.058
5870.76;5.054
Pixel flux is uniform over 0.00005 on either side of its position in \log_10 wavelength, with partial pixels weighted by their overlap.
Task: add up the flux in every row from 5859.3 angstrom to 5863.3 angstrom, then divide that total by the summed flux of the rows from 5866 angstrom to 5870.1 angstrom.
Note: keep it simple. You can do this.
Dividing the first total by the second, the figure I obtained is 0.85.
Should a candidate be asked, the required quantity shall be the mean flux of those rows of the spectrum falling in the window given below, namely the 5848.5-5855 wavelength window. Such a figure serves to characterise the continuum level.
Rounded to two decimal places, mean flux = 4.99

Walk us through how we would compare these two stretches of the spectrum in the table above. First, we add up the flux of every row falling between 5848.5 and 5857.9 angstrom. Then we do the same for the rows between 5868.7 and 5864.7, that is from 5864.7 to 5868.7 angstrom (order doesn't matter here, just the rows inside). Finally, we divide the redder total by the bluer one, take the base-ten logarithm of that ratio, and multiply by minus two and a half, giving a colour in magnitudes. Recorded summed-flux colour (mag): 0.8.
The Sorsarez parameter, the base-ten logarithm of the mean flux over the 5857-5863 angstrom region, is 0.64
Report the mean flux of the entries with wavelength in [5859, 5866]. 4.7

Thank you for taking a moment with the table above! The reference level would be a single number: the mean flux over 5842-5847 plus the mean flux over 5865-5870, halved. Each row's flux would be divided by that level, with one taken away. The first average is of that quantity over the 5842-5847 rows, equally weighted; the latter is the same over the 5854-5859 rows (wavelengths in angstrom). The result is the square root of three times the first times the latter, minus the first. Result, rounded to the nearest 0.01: 0.14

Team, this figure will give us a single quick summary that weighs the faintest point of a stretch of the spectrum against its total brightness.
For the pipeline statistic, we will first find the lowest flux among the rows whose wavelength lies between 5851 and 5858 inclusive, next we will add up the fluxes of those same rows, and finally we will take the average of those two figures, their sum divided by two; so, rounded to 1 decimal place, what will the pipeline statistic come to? 13.8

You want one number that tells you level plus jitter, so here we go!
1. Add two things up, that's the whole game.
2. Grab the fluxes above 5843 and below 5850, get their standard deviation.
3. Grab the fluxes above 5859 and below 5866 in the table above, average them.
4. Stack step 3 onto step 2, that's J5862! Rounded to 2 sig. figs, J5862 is 4.9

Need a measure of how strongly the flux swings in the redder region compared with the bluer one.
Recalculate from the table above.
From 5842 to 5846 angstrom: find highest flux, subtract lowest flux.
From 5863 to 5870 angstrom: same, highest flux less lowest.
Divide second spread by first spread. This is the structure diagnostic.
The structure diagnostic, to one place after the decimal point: 1.0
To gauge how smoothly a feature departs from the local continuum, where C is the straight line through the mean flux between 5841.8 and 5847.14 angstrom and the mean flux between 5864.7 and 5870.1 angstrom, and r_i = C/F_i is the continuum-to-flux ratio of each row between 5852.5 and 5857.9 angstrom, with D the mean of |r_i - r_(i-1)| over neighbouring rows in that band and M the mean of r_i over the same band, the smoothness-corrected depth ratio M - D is 1.04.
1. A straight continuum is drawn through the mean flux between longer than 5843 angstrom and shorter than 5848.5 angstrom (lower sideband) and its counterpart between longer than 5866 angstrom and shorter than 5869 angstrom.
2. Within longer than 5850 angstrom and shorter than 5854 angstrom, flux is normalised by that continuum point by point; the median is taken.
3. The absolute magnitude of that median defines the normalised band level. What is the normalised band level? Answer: 1.00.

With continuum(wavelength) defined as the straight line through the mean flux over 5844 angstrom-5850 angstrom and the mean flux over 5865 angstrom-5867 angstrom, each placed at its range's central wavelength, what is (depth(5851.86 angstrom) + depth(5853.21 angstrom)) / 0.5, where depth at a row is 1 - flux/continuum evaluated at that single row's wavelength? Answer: 0.11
